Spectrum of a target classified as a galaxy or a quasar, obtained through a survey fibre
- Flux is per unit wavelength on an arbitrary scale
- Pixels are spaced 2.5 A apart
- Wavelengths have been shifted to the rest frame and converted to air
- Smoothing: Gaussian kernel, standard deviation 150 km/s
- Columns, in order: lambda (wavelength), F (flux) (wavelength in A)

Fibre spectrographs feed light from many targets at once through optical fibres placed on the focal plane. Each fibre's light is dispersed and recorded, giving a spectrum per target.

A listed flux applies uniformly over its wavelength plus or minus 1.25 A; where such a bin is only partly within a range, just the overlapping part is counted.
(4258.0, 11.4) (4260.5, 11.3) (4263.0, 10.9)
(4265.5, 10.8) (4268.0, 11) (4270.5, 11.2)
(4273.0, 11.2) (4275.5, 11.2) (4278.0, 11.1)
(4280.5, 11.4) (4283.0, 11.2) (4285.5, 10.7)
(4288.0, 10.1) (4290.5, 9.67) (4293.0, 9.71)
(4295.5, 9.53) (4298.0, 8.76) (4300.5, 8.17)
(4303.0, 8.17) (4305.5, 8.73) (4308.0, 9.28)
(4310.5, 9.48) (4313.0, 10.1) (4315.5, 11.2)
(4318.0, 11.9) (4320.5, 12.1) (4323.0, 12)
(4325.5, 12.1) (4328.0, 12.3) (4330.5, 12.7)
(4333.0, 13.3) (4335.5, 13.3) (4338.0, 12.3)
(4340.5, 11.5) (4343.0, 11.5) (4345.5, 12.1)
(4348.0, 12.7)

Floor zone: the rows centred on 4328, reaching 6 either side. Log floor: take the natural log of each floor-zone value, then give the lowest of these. 2.5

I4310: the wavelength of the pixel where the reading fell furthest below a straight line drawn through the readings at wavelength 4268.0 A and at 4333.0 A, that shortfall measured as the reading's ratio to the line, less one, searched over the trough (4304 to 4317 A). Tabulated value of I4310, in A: 4305.5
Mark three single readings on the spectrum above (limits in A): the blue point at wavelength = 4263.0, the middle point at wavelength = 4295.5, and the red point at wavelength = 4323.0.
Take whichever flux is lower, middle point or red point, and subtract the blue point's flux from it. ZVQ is -1.4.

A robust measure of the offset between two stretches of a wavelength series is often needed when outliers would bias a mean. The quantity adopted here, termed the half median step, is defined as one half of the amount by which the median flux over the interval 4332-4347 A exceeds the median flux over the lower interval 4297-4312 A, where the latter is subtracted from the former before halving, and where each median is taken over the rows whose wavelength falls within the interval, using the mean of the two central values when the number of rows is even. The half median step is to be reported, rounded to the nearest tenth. 1.7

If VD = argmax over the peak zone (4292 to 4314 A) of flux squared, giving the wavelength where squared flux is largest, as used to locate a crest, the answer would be 4313.0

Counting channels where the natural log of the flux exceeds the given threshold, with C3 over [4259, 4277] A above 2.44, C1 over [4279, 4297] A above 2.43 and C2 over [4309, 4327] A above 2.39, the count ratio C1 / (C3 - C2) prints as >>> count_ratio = -0.20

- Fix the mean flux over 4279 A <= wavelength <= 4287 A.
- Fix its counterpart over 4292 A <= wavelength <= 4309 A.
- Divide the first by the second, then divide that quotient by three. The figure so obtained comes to 0.42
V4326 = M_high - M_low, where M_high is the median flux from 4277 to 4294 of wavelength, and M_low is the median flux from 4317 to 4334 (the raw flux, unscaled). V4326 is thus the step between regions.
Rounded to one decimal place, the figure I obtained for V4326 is -1.4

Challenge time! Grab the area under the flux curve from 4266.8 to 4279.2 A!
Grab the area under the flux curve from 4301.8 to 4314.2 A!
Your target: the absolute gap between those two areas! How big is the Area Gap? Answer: 25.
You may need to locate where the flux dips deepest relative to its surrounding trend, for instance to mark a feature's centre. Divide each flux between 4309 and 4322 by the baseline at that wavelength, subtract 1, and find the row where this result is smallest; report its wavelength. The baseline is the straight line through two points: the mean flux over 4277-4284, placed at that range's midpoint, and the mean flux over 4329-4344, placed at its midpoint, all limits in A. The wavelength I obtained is 4310.5 A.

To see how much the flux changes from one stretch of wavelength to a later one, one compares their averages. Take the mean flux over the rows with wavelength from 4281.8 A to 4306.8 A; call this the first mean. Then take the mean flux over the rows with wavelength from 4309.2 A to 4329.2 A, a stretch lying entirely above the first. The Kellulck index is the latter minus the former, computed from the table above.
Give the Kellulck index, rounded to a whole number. 2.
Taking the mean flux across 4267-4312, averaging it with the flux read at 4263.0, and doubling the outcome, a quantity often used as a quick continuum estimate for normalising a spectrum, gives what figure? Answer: 20.93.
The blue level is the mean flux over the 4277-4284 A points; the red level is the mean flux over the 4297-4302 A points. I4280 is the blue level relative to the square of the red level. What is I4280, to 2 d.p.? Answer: 0.16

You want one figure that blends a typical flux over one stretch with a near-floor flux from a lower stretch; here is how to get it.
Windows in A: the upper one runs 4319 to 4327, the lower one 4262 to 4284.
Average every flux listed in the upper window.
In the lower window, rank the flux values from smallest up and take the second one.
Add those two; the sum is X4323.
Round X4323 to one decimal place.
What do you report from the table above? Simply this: 23.0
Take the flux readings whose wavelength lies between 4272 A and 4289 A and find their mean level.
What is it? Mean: 11.0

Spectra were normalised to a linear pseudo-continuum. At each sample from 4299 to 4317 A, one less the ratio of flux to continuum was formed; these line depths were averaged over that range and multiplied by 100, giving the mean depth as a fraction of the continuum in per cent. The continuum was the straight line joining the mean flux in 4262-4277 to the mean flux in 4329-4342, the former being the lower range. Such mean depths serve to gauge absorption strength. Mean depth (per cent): 22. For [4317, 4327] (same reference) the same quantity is 2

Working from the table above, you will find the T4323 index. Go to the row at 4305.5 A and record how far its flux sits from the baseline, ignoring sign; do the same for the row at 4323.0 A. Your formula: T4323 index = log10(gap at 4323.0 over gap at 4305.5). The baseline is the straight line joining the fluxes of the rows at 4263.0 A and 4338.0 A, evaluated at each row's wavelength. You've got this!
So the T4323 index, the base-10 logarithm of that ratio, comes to -2.2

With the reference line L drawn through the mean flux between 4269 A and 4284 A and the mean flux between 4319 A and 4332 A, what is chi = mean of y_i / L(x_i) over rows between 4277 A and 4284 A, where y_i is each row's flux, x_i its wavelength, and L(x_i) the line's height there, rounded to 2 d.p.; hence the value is 0.99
